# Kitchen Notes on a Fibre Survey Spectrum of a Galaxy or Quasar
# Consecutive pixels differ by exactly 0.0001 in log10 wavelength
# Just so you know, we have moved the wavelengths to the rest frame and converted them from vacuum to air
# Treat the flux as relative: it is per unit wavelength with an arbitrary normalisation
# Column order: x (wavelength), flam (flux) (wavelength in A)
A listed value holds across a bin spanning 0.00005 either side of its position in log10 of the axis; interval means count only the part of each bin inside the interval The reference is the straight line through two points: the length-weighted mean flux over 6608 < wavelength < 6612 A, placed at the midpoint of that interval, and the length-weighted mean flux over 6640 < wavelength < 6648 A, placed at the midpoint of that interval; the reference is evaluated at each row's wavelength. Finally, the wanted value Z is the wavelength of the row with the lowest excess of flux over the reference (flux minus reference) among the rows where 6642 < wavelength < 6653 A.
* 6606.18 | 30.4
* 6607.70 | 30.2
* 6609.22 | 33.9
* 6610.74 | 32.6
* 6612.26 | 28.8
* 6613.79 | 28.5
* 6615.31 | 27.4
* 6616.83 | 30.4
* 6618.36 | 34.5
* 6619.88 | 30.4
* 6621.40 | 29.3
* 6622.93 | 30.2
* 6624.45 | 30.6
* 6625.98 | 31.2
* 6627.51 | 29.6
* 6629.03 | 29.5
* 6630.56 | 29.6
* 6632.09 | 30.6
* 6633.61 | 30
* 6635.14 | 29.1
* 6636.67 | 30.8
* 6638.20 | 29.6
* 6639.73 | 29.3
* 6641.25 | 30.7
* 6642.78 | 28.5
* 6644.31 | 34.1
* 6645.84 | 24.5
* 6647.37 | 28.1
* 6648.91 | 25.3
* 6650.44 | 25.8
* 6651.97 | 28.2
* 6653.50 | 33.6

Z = 6645.84 A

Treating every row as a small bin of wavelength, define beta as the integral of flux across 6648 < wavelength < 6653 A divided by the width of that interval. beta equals 26.8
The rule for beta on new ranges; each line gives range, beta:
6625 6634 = 30.1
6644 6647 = 28.4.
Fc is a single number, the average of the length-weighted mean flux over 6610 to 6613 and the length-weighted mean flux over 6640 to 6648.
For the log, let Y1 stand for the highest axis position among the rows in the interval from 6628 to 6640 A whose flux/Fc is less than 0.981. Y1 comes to 6639.73 A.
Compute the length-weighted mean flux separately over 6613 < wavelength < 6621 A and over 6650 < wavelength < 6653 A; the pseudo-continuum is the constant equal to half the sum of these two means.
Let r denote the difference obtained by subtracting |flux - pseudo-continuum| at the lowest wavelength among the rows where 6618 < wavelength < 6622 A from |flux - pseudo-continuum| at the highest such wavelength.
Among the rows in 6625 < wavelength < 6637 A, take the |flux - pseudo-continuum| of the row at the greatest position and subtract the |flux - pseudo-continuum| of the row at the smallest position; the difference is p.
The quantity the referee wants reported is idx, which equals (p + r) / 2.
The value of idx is -2.8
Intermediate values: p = -0.4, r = -5.2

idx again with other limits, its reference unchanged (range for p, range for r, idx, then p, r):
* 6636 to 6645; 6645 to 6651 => 1.0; 3.3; -1.3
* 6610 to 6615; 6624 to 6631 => -2.1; -3.2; -1.0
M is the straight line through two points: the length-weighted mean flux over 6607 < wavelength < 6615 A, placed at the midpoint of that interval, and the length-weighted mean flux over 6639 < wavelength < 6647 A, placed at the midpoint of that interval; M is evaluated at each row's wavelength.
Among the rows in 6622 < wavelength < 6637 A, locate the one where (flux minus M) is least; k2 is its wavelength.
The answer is 6635.14 A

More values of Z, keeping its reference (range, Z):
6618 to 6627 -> 6621.40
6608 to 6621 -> 6615.31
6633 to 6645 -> 6635.14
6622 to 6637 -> 6627.51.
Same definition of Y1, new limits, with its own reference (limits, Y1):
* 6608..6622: 6621.40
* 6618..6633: 6621.40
